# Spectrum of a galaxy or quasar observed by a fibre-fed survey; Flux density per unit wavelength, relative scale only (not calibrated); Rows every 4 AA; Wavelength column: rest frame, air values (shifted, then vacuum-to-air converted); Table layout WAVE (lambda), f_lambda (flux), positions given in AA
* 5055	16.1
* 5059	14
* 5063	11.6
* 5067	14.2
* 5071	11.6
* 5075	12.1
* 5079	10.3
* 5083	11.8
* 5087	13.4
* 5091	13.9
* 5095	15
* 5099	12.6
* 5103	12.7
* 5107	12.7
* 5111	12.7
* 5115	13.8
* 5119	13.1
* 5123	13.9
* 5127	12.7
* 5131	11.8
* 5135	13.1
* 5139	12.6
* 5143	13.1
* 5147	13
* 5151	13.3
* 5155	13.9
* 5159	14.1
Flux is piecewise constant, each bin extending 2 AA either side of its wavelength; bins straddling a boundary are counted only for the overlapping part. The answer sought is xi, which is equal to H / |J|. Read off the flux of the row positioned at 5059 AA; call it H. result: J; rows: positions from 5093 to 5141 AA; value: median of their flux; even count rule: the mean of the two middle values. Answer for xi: 1.10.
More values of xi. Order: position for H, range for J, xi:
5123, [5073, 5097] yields 1.09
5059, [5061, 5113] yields 1.10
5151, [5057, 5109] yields 1.05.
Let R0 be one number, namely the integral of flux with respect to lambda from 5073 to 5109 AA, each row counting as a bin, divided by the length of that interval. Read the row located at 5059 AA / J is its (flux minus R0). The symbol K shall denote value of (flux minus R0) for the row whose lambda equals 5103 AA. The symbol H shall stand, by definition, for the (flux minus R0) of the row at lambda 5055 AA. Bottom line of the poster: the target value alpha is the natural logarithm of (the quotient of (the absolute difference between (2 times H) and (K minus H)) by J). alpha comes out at 2.1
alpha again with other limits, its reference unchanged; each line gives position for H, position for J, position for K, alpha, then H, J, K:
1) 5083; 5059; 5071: 0.3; -0.92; 1.3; -1.1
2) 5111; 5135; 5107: -2.1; -0.02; 0.4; 0.0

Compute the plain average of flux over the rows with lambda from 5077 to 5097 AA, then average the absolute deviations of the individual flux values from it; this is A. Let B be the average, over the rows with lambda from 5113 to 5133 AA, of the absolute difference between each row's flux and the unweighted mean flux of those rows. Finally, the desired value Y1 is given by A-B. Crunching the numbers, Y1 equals 0.82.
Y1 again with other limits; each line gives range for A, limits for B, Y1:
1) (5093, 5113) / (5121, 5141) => 0.20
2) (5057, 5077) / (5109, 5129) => 0.63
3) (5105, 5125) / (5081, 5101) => -0.42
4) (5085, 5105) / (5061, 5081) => -0.21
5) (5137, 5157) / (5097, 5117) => -0.02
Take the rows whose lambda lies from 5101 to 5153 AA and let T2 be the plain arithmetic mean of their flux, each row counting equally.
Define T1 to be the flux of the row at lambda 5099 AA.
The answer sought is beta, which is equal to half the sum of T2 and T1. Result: 12.8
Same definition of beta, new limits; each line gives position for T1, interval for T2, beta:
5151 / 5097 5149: 13.1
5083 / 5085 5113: 12.5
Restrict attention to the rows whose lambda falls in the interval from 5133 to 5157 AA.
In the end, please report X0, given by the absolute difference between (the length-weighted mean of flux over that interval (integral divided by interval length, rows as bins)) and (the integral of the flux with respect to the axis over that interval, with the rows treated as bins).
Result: 303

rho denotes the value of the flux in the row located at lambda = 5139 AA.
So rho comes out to 12.6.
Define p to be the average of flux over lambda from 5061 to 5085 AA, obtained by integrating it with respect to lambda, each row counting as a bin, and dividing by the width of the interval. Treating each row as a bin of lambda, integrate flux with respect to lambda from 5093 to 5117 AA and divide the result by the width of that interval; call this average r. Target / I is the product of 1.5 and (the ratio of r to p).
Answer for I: 1.67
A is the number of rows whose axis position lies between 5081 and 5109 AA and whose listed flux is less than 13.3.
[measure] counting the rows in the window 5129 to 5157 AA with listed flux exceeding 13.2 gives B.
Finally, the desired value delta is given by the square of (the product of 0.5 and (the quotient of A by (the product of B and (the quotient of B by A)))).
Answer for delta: 4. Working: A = 4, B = 2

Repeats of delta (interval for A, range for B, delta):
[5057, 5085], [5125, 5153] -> 156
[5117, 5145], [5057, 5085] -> 20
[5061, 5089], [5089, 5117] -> 2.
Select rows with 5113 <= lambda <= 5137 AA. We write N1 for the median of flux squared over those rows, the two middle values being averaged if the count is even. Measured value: 172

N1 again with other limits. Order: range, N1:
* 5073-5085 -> 139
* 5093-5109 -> 161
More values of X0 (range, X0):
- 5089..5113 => 305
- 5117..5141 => 296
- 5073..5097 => 293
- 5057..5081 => 283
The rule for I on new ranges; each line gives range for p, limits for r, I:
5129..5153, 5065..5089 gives 1.43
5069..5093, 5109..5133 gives 1.60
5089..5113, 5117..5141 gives 1.45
